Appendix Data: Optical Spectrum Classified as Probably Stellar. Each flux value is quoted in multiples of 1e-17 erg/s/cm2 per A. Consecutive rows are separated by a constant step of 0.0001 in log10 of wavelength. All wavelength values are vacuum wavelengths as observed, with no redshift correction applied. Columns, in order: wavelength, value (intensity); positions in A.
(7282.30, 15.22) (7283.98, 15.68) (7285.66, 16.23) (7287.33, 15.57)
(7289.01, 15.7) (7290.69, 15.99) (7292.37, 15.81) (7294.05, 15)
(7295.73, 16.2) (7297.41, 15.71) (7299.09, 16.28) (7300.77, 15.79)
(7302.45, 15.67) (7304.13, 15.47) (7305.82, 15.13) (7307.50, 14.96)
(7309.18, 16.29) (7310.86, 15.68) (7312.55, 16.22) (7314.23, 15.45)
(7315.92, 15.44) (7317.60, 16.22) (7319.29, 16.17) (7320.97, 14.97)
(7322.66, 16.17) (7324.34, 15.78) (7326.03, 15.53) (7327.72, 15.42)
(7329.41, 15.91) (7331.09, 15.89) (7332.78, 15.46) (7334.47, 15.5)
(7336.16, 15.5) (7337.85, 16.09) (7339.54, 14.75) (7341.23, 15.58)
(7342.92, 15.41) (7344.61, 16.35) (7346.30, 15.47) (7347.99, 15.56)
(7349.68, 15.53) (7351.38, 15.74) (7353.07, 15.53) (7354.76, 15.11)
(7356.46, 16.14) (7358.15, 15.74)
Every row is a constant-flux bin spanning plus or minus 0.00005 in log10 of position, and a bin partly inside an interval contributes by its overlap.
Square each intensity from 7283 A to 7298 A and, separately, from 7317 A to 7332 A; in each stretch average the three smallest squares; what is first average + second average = 472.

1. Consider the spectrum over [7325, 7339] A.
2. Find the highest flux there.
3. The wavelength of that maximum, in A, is 7337.85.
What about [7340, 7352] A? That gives 7344.61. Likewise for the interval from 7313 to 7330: 7317.60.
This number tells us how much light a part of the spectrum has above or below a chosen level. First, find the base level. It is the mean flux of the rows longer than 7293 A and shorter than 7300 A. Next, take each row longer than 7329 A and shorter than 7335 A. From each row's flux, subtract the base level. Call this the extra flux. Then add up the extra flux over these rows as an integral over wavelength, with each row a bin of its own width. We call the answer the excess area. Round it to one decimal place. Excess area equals -0.7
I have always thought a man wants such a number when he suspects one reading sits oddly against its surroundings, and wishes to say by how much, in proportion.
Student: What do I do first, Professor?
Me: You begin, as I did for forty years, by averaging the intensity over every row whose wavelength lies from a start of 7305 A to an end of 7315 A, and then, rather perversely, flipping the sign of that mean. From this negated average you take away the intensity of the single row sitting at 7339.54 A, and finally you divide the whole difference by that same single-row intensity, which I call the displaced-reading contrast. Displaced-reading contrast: -2.06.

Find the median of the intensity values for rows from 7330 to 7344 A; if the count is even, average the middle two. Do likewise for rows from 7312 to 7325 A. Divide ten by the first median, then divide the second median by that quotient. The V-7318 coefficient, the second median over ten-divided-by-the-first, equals 24.8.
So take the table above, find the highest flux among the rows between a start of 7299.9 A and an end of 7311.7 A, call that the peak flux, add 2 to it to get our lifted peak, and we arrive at 18.3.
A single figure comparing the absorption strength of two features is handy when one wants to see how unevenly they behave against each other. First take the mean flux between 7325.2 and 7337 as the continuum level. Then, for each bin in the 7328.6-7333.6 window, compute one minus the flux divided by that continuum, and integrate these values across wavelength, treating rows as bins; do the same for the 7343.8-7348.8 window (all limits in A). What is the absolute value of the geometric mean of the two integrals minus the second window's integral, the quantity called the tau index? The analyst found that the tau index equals 0.12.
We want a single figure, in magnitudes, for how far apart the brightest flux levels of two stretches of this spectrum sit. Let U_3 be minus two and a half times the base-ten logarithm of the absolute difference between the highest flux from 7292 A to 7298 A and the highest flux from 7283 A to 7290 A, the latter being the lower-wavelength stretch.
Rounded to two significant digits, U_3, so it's 3.8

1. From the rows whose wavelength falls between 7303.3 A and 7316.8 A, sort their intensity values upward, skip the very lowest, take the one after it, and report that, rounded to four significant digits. 15.13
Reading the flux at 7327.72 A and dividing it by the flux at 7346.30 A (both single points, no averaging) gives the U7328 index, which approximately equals 1.00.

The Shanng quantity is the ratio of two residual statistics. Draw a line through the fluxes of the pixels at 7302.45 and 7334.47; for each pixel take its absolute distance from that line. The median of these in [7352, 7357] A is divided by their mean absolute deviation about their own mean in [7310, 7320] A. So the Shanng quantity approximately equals 1.2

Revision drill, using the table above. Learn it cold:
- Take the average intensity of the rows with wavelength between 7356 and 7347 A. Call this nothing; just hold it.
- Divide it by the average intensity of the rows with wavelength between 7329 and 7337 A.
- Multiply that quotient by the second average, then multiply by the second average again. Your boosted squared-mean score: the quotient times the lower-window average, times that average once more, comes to 243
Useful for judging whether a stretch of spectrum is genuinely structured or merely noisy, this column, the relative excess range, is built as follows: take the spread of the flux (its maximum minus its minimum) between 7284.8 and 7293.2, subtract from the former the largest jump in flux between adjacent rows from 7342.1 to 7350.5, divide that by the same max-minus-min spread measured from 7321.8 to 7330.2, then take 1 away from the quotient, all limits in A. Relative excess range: -1.37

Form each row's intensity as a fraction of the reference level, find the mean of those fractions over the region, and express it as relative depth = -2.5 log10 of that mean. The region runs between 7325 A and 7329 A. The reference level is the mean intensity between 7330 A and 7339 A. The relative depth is 0.01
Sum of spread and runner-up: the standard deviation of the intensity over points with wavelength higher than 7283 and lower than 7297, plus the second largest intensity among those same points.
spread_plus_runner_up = 16.6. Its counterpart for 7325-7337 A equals 16.1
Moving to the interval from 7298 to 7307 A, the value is 16.2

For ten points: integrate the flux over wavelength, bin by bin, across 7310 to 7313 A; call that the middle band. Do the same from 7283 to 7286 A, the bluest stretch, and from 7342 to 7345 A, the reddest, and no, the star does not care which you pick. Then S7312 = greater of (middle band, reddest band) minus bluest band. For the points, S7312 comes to 0.2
